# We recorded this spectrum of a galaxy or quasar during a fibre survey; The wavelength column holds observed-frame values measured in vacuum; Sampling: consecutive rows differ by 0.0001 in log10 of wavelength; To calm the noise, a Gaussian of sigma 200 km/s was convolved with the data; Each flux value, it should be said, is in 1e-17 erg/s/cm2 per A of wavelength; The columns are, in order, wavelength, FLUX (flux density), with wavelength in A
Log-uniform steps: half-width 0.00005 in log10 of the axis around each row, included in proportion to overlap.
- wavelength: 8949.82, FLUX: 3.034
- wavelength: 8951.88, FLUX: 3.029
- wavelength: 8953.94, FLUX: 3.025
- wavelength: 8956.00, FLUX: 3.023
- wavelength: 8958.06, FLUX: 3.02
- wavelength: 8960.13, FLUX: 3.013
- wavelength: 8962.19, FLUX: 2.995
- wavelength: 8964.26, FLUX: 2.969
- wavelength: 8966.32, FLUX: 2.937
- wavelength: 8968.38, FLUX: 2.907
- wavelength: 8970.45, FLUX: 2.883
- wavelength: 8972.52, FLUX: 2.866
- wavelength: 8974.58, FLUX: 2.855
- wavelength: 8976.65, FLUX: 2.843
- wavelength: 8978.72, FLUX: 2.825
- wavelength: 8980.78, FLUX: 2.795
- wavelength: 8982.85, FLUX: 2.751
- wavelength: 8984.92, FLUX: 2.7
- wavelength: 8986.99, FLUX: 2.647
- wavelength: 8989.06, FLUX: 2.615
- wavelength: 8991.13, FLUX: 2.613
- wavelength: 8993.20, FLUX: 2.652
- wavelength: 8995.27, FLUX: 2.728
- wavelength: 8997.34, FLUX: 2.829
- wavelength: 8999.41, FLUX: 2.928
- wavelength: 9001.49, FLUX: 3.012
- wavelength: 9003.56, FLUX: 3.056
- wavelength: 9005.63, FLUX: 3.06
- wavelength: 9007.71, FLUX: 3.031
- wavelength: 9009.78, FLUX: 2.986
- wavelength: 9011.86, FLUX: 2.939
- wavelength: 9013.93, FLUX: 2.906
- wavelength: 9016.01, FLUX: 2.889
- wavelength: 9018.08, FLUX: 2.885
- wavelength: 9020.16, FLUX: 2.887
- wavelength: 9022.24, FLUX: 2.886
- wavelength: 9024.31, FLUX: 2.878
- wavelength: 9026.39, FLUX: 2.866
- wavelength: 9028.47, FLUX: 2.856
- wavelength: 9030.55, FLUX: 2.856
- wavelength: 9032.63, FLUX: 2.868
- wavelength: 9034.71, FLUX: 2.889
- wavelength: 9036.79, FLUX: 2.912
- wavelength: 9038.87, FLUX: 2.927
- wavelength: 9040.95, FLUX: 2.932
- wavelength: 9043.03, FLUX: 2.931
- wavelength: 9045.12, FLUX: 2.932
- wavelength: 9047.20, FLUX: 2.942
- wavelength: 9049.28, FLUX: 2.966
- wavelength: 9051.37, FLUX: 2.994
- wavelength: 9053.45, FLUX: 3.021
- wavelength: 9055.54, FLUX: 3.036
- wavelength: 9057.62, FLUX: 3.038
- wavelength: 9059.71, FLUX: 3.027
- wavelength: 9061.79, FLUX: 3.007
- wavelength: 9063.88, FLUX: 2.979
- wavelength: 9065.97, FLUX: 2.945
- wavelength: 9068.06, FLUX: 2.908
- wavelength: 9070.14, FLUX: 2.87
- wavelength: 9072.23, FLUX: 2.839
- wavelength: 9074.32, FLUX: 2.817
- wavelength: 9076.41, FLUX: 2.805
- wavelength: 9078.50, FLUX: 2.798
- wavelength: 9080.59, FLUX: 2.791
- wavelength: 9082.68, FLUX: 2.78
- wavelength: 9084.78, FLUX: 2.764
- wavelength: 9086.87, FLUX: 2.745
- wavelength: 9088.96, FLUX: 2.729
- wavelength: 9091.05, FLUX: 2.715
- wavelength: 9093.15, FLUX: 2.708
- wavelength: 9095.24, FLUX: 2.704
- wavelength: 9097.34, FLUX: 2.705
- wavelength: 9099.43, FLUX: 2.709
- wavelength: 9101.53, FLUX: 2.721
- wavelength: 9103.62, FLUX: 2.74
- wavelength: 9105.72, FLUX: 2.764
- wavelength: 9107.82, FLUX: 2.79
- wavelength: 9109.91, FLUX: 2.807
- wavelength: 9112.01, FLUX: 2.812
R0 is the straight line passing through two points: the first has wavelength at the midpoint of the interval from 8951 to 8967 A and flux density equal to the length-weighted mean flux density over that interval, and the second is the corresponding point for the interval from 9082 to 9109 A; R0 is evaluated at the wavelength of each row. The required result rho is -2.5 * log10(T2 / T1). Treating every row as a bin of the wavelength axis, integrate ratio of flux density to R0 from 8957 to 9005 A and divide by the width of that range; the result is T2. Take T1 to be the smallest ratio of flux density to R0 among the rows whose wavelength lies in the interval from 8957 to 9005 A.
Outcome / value -0.086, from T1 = 0.888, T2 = 0.96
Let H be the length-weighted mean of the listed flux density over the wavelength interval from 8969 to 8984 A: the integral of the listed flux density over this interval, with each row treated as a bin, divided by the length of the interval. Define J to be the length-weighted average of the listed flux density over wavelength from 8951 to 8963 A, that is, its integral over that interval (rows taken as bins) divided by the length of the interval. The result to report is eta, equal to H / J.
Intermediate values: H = 2.83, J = 3.02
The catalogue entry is 0.94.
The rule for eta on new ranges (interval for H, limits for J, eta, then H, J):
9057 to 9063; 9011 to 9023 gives 1.04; 3.02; 2.90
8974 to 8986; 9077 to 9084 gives 1.00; 2.79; 2.79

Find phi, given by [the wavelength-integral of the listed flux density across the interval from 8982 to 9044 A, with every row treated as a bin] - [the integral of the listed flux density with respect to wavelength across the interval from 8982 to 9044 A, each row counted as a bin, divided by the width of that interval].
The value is 175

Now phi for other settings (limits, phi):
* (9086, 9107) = 54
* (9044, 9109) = 182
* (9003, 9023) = 56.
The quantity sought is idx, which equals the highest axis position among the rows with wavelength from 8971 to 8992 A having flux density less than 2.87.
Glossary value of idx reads 8991.13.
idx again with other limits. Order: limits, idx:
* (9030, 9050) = 9032.63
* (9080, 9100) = 9099.43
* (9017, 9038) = 9032.63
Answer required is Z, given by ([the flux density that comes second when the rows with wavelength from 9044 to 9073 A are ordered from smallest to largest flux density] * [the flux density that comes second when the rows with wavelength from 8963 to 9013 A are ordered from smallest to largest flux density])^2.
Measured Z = 56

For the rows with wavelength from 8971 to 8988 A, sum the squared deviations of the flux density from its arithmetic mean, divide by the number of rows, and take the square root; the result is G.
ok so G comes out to 0.074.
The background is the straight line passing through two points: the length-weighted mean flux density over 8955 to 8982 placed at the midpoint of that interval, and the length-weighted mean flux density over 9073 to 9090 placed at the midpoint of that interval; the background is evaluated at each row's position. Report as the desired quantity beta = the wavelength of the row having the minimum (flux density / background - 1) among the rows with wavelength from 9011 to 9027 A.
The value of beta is 9026.39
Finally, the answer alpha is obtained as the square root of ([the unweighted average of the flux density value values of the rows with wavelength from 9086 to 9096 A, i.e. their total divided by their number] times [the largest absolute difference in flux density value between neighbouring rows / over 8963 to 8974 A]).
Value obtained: 0.30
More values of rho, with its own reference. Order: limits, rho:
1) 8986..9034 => -0.114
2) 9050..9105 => -0.040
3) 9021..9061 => -0.039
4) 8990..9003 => -0.080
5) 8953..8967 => -0.018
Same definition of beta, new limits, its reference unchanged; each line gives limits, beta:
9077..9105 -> 9095.24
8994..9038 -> 8995.27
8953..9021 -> 8989.06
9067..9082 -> 9080.59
